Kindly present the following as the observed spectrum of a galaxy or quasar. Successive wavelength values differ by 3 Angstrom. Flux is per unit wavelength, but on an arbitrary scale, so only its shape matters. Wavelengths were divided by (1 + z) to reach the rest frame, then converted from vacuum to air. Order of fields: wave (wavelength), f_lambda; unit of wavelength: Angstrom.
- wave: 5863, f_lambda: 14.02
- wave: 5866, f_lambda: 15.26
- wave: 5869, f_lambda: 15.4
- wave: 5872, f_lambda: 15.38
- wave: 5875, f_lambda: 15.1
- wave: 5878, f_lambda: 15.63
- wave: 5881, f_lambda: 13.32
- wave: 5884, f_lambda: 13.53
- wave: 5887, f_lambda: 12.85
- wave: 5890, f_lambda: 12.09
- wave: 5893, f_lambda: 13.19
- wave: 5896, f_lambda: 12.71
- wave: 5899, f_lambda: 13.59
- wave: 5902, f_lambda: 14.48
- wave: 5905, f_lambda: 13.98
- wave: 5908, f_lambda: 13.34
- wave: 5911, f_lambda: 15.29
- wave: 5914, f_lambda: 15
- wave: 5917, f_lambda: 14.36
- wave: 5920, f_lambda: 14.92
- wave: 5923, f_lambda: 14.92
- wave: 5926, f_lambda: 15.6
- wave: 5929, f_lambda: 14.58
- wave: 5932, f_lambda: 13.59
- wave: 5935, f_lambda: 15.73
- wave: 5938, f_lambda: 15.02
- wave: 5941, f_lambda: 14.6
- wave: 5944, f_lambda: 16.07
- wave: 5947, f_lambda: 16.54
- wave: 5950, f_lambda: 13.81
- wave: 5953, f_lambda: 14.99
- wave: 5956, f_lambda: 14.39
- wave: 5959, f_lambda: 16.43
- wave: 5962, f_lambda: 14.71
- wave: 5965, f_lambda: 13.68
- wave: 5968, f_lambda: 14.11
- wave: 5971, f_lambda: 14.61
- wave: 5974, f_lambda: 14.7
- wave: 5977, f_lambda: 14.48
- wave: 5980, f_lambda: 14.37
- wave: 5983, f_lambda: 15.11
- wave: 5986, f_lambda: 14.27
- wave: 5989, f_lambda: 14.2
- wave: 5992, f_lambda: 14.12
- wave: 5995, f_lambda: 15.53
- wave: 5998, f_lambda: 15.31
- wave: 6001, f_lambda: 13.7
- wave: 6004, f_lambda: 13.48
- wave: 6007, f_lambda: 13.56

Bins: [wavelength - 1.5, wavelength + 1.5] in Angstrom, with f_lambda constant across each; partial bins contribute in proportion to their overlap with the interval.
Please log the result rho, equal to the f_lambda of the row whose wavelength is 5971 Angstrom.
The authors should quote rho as 14.61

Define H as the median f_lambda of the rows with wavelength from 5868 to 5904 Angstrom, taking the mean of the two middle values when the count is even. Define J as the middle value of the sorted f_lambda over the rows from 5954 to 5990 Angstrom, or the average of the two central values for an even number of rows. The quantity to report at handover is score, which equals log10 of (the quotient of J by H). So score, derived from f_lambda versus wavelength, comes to 0.03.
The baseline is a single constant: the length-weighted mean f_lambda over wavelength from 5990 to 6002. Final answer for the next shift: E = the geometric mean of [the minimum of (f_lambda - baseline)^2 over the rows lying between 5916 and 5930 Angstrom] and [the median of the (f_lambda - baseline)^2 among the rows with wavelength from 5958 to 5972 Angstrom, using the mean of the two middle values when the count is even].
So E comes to 0.06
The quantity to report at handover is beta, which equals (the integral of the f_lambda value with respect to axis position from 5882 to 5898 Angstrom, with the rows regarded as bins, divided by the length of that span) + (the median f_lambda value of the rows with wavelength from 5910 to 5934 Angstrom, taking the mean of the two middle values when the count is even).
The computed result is 27.8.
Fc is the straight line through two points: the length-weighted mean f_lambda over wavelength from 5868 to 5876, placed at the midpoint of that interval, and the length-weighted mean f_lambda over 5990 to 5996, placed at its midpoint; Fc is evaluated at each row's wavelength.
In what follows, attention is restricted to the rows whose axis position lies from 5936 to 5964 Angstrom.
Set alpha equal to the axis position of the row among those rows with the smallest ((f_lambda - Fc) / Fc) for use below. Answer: 5950 Angstrom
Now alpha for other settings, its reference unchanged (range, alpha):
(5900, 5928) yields 5908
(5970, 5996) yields 5992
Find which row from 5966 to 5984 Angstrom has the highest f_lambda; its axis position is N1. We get 5983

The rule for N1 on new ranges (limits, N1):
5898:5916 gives 5911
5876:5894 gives 5878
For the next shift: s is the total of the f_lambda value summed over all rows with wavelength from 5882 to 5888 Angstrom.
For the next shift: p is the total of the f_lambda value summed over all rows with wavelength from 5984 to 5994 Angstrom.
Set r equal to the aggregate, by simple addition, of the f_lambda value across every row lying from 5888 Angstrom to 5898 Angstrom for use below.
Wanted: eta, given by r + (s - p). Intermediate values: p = 43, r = 38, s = 26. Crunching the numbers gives 22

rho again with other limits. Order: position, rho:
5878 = 15.63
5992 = 14.12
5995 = 15.53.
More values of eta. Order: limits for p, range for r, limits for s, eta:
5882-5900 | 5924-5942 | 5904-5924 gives 113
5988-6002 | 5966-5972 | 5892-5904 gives 10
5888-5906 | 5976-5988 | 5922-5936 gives 53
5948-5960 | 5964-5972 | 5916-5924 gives 27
